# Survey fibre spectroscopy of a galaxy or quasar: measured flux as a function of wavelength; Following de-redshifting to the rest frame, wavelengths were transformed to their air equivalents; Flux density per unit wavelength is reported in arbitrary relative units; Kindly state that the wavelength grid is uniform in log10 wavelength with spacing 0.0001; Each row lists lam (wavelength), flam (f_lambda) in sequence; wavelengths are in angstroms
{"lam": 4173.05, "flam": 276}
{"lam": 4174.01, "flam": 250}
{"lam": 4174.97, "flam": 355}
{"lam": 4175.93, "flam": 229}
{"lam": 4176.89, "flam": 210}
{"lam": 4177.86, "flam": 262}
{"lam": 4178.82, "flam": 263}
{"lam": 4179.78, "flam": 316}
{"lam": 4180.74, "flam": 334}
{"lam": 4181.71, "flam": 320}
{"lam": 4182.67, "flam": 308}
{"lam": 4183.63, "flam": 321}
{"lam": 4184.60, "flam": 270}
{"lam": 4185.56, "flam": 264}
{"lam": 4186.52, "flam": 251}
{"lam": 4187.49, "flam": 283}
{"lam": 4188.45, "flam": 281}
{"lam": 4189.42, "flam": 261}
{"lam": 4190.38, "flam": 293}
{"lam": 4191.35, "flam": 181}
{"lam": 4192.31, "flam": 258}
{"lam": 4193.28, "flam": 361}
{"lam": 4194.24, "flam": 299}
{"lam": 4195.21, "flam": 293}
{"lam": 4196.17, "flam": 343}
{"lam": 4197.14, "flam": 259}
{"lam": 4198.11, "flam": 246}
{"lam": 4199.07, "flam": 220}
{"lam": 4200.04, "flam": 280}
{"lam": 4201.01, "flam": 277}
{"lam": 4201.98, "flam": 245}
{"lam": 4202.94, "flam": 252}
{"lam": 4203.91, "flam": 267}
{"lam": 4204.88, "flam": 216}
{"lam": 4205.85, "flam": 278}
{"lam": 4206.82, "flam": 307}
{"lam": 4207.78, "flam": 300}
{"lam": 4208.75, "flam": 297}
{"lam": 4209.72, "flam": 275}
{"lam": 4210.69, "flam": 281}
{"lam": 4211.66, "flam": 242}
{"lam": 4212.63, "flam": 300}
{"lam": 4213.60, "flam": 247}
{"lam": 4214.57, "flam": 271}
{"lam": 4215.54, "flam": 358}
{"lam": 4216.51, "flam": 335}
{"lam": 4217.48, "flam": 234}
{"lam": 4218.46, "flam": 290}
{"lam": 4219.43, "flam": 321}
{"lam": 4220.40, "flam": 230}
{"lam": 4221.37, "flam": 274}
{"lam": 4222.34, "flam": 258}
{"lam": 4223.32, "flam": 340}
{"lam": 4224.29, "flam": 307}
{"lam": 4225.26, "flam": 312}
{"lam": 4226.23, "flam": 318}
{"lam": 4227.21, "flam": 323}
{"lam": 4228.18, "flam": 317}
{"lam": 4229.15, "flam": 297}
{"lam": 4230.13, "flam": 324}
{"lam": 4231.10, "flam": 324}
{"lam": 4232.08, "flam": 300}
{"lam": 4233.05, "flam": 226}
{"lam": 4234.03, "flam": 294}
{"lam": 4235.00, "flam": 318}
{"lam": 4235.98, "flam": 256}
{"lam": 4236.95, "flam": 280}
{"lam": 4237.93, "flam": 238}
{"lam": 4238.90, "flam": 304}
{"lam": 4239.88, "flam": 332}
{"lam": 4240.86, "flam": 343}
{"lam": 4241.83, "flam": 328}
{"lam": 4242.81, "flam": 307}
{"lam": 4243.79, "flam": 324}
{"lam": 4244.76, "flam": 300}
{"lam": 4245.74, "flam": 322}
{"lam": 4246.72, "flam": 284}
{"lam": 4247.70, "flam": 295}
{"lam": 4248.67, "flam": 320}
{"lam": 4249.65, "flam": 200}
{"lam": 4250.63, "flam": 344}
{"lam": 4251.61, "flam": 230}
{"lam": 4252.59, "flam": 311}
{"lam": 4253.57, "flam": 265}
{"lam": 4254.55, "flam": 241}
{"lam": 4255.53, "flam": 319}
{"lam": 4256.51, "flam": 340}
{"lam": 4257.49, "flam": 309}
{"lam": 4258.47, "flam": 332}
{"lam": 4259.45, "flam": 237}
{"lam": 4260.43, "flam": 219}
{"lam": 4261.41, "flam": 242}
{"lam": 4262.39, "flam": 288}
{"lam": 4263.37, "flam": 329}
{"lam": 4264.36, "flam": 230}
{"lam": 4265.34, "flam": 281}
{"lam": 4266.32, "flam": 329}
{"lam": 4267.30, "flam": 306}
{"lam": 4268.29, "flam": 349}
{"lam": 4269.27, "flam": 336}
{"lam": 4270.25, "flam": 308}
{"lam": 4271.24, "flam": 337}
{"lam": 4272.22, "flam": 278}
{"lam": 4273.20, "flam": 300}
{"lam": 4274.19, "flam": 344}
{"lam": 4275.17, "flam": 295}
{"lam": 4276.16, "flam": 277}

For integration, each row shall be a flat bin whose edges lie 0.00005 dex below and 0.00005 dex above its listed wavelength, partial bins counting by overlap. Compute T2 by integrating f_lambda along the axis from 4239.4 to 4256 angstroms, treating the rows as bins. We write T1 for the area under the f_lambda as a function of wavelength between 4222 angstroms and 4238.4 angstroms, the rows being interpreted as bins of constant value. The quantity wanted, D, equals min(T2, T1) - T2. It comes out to -85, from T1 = 4859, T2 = 4944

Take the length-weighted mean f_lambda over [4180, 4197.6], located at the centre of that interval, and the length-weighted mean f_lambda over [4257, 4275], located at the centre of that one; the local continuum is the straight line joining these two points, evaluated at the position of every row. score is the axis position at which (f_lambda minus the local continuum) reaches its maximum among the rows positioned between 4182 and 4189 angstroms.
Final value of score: 4183.63 angstroms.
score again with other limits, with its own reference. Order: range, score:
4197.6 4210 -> 4206.82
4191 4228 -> 4193.28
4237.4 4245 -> 4240.86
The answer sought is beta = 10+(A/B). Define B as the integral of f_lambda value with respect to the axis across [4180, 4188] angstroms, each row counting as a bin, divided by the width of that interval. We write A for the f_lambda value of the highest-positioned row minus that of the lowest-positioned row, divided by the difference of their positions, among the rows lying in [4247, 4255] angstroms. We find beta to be 10.0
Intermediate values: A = -8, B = 295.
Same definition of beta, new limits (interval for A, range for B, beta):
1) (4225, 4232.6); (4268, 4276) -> 10.0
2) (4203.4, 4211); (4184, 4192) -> 10.0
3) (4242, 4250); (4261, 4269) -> 9.9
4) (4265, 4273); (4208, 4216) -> 10.0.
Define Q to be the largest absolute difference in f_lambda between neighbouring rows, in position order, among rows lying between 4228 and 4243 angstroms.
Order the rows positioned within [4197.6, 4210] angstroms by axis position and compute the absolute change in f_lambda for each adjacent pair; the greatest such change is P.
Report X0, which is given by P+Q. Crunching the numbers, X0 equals 136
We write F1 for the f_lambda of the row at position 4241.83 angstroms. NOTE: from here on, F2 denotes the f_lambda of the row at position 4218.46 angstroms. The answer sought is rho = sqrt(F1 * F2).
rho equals 308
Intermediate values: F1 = 328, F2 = 290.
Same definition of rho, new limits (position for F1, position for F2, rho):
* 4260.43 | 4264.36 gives 224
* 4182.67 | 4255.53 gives 313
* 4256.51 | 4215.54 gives 349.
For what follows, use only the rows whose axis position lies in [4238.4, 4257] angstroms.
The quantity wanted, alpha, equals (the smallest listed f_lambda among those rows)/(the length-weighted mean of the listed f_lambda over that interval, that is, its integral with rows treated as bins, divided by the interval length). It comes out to 0.666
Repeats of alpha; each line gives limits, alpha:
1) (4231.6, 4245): 0.762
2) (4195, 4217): 0.778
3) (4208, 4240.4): 0.775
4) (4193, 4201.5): 0.773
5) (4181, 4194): 0.642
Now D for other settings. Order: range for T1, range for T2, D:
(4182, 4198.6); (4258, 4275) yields -376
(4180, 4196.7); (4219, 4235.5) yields -92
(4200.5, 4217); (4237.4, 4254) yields -319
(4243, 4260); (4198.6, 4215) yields 0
